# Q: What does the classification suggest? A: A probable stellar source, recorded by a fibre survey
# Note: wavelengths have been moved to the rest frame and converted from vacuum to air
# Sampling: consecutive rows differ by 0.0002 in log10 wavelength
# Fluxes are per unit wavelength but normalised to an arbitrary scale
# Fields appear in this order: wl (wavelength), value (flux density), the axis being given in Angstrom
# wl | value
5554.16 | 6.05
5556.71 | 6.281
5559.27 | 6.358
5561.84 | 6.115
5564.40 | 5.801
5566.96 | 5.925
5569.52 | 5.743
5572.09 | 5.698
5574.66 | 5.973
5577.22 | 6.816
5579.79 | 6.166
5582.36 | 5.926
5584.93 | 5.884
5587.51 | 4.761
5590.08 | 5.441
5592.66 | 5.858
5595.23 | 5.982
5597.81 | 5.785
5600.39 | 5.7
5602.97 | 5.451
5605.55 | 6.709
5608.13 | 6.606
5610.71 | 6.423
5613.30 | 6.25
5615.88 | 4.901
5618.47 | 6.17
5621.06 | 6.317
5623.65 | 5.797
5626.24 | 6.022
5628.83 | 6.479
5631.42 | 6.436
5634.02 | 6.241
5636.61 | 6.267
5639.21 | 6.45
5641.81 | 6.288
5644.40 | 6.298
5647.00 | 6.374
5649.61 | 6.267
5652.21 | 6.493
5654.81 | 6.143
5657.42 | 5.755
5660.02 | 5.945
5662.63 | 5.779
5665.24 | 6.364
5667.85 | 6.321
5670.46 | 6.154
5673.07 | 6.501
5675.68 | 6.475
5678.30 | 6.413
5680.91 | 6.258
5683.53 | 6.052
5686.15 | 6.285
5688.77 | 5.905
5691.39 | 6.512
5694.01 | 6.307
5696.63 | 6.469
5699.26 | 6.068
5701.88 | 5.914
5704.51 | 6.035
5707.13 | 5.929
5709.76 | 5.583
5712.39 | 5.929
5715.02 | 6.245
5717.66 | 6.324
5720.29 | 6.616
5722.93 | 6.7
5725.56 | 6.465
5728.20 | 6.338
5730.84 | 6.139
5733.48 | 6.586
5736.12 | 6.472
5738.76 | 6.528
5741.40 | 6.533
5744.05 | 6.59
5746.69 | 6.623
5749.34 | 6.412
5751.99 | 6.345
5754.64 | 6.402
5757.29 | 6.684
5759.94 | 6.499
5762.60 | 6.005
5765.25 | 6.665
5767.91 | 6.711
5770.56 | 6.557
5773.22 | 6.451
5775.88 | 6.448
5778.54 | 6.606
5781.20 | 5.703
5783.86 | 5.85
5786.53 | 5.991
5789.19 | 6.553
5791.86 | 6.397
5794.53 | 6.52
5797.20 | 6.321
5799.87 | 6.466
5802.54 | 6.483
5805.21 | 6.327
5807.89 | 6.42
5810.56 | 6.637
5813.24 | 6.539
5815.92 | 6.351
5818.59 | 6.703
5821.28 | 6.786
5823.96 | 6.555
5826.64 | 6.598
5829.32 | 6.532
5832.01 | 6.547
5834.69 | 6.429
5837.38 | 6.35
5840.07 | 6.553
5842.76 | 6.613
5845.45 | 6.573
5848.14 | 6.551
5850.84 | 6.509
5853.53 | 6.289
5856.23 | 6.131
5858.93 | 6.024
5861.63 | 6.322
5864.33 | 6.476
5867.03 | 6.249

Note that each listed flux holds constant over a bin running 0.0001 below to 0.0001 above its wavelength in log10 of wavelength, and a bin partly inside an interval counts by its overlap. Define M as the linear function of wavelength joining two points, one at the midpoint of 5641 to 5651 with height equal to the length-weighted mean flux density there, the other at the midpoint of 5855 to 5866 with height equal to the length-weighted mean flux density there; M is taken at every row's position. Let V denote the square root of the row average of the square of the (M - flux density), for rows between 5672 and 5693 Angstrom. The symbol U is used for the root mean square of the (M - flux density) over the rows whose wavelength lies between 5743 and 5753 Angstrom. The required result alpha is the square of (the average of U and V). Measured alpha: 0.051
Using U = 0.25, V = 0.21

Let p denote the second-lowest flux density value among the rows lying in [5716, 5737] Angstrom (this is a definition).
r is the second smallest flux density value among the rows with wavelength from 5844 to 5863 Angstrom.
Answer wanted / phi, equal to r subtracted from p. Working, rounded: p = 6.324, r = 6.131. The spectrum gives 0.2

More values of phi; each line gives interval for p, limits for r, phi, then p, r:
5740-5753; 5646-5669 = 0.6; 6.412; 5.779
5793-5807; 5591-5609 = 0.6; 6.327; 5.7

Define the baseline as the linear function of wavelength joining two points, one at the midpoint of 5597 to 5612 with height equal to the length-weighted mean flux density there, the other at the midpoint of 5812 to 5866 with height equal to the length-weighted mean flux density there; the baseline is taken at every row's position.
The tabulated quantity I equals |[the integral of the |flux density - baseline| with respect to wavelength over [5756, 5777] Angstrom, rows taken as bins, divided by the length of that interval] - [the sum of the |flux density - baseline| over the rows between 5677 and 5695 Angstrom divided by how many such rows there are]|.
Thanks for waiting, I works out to 0.07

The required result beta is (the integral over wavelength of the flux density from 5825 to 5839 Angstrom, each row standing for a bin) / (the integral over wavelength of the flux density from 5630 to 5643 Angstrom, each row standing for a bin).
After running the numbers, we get 1.10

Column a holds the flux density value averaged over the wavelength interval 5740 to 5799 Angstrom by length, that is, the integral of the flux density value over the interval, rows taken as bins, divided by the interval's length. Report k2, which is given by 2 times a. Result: 12.8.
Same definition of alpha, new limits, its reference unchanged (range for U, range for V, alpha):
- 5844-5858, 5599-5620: 0.201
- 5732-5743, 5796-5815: 0.057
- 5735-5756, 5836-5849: 0.070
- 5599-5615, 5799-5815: 0.131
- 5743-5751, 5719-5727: 0.091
